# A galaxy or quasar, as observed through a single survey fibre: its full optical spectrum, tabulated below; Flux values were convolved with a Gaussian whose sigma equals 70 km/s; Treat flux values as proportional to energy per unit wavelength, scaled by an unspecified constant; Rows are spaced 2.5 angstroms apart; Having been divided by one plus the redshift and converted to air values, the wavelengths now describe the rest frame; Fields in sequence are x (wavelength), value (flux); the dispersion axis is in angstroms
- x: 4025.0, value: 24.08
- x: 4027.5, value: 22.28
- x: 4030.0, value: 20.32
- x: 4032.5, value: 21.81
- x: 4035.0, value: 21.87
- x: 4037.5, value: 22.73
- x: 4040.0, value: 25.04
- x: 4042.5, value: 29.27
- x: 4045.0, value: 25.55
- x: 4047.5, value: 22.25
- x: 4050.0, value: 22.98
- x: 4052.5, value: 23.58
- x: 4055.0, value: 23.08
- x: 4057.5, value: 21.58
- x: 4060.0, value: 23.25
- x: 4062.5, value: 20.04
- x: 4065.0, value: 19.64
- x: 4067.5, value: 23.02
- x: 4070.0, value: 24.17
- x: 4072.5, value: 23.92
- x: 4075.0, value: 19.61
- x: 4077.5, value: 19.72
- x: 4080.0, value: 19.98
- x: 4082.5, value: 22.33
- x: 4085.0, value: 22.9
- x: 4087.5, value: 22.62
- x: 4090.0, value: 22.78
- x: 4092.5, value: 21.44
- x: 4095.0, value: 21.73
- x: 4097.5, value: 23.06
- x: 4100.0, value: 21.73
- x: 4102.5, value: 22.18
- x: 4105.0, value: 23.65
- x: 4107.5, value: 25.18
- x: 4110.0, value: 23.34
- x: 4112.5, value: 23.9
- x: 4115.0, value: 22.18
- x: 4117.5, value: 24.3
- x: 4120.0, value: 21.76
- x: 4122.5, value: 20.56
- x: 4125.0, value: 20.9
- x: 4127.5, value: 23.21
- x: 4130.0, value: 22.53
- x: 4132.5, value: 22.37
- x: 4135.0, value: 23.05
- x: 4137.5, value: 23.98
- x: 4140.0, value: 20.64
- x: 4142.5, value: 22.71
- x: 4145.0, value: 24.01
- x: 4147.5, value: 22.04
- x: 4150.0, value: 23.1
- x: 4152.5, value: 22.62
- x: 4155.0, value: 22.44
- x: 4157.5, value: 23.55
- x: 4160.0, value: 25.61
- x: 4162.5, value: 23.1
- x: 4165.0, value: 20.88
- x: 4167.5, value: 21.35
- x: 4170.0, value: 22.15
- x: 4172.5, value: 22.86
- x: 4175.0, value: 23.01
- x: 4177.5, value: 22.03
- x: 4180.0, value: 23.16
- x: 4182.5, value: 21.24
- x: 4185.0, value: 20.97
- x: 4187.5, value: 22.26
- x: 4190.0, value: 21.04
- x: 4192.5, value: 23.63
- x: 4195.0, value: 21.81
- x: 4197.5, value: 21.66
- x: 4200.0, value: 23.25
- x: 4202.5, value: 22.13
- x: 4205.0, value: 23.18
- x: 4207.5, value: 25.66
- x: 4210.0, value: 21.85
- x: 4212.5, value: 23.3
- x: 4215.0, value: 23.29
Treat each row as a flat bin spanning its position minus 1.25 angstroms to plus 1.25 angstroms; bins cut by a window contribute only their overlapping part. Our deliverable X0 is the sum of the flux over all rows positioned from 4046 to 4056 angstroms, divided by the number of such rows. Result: 23.0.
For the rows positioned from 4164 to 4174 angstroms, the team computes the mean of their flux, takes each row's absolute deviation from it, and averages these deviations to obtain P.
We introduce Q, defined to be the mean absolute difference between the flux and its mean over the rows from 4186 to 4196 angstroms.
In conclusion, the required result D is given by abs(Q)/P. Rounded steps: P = 0.7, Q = 0.8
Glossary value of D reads 1.1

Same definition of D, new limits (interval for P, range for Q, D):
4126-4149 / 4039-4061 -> 2.3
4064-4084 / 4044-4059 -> 0.5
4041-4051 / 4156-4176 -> 0.4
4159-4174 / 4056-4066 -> 1.1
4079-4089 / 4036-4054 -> 1.9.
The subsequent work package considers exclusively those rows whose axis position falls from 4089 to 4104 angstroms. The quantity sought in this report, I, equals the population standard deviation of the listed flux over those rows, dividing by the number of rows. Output 0.59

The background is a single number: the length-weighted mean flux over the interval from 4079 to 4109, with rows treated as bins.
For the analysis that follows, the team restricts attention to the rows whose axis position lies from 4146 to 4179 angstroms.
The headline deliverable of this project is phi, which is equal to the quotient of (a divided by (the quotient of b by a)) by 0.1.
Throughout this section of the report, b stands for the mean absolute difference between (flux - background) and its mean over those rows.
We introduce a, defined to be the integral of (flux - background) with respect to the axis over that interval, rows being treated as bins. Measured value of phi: 508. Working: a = 6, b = 0.80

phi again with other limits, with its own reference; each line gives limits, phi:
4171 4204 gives 943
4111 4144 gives 0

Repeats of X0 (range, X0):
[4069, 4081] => 21.5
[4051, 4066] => 21.9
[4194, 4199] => 21.7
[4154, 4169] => 22.8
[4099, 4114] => 23.3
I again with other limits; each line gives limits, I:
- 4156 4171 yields 1.57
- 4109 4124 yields 1.30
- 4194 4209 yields 1.36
